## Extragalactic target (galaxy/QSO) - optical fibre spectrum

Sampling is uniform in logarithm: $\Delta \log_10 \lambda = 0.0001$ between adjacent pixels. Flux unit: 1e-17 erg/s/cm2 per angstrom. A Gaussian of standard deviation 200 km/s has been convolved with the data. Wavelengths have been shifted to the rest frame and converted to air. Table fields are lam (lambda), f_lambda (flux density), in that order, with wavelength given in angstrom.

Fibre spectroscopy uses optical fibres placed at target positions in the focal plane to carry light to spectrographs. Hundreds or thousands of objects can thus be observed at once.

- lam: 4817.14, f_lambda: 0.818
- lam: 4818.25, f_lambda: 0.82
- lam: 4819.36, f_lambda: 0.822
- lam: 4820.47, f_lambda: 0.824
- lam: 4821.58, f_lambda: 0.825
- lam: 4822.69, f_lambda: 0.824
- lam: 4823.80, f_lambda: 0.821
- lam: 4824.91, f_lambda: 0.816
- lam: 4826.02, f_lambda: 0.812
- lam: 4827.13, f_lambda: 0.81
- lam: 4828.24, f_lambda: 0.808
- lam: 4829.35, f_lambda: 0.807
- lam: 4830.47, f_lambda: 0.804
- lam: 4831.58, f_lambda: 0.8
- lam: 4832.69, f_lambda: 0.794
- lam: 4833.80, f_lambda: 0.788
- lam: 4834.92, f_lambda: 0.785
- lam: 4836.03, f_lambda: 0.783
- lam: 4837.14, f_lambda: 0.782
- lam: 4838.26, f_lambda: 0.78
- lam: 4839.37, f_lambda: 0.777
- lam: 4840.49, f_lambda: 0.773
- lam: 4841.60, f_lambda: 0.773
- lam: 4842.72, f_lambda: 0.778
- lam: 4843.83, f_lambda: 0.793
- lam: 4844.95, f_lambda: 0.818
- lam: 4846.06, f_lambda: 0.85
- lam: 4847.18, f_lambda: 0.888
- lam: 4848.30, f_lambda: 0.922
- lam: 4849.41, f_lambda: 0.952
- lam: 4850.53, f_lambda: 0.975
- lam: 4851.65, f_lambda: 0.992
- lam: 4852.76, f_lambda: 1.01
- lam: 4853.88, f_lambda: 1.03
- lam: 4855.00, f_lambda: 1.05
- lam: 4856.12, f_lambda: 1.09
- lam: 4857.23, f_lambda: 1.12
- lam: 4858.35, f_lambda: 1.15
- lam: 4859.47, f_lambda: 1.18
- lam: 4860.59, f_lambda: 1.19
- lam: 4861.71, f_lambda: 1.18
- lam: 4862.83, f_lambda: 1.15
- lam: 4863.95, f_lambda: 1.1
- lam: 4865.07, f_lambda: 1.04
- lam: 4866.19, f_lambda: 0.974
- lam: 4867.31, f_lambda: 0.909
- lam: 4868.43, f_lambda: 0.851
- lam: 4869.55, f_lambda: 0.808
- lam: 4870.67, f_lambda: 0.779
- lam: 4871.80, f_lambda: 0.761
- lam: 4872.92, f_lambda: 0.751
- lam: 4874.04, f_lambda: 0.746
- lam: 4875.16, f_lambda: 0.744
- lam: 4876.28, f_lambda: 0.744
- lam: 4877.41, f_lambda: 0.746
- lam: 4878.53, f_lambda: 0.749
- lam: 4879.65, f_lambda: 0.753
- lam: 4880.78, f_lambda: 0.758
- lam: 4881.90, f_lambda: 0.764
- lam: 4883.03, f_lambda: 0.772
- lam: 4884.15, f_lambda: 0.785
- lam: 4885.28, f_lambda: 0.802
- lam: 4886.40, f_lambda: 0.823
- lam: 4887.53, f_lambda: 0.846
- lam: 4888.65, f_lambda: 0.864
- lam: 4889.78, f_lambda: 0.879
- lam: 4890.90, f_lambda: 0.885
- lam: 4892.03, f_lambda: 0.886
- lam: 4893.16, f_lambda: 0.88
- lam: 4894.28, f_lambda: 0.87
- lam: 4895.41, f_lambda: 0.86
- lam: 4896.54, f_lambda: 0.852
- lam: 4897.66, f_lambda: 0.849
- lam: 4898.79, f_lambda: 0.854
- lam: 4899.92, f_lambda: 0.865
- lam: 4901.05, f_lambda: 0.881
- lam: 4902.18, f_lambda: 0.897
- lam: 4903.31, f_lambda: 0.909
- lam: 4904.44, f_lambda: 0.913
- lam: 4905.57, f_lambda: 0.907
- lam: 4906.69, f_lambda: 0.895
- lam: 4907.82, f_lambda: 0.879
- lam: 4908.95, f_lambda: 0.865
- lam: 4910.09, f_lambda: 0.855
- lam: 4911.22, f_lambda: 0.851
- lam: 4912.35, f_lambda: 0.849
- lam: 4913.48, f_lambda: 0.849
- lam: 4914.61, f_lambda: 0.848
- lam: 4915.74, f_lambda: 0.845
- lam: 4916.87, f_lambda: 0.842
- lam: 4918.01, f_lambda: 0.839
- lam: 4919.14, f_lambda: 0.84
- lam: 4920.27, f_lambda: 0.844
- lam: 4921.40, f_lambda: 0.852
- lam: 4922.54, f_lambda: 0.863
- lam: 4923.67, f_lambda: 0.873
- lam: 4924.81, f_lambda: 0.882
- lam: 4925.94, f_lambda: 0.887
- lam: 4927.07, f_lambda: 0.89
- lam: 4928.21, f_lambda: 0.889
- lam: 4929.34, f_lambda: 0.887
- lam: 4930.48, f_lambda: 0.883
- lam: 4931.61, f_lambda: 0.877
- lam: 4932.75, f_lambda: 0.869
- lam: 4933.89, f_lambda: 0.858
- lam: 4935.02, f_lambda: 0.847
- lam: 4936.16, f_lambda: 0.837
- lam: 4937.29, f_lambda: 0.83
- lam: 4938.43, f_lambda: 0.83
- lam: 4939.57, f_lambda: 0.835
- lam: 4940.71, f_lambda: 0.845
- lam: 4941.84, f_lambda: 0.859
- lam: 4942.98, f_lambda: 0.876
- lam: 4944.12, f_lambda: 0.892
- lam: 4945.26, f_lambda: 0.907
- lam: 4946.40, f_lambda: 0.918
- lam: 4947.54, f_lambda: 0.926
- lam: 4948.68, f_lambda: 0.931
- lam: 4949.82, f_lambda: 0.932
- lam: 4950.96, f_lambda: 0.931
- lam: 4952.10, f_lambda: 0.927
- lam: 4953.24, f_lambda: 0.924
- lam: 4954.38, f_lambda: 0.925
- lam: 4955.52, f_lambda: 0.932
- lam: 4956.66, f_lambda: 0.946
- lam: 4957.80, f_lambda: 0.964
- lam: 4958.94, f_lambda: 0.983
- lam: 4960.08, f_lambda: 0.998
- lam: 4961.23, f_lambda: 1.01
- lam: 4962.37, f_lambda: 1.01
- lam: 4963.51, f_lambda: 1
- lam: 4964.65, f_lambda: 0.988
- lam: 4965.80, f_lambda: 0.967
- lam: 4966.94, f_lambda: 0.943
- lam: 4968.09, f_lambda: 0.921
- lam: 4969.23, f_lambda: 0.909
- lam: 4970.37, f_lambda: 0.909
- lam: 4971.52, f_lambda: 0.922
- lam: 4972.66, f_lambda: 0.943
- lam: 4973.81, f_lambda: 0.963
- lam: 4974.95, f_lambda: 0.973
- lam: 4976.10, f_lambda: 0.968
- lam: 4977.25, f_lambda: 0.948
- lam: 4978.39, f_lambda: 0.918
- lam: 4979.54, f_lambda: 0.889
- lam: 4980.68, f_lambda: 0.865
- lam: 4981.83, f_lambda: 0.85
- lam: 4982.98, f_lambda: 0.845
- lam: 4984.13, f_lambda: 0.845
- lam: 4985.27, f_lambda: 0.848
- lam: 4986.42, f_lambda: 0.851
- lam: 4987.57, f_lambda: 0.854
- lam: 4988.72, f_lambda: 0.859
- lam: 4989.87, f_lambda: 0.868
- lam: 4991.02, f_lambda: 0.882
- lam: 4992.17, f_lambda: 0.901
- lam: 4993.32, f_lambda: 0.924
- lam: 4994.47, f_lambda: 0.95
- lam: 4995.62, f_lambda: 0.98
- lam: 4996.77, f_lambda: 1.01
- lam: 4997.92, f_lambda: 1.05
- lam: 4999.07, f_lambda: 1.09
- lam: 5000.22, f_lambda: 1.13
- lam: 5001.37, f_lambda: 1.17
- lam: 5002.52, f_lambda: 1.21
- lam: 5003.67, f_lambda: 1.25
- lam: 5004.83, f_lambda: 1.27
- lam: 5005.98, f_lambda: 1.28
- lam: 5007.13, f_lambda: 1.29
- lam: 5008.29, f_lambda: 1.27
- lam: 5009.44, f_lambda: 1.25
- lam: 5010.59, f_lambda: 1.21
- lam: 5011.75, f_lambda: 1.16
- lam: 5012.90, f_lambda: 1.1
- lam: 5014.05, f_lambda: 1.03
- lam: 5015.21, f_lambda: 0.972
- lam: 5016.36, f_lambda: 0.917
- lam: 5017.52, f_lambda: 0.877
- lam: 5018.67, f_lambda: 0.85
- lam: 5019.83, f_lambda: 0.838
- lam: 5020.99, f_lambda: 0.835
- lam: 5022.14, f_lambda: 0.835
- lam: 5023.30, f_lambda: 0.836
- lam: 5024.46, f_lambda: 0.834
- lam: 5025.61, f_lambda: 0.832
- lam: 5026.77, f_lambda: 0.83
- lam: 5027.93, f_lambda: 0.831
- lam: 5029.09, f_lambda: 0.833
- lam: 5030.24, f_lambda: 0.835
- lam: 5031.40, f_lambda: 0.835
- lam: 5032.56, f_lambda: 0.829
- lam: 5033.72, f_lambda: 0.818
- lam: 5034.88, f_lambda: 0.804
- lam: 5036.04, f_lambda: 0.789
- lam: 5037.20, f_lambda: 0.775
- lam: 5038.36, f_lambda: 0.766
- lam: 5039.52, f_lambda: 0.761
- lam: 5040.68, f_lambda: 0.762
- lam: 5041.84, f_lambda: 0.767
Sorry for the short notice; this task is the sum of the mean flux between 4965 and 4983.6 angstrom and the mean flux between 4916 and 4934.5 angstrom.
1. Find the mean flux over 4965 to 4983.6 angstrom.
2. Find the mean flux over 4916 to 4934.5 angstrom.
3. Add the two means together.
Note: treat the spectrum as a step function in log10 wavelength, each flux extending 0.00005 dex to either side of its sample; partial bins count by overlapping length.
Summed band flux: 1.79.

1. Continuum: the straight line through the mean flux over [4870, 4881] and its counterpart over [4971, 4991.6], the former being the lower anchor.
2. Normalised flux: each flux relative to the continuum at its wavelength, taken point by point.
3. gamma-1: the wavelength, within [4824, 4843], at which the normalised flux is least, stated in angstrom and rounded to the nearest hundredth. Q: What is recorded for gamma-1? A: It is 4841.60 angstrom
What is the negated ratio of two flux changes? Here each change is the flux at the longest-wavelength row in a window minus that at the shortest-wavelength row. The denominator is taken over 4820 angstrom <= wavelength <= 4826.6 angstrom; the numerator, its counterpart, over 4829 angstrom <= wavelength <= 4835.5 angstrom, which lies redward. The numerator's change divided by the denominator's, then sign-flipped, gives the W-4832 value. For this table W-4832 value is -1.8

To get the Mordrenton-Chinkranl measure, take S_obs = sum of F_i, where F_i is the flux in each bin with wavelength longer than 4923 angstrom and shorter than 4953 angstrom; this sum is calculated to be 22.9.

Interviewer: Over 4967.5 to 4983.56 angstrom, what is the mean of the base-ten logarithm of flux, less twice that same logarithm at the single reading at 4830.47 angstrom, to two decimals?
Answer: 0.15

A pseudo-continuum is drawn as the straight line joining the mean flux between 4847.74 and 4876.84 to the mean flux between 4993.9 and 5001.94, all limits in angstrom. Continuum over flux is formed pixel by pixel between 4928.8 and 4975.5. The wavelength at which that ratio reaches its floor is 4961.23 angstrom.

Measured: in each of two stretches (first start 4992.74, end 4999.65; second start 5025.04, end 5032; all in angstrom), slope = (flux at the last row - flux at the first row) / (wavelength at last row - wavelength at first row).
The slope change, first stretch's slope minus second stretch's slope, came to 0.028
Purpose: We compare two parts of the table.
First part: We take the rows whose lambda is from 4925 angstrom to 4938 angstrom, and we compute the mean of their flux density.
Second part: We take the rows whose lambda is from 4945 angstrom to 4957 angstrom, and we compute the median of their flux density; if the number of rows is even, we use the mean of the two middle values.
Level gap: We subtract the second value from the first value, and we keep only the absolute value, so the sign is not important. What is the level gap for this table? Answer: 0.058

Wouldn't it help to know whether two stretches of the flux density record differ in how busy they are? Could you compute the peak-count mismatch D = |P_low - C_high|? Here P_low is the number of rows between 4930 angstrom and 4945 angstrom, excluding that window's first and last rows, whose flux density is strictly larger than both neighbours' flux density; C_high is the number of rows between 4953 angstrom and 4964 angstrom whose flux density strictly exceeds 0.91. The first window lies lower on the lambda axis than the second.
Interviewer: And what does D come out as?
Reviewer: 10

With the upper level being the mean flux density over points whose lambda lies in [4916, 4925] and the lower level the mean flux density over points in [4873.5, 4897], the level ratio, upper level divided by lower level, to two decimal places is 1.05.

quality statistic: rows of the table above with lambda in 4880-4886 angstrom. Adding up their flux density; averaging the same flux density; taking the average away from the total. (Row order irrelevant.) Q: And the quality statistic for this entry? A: 3.1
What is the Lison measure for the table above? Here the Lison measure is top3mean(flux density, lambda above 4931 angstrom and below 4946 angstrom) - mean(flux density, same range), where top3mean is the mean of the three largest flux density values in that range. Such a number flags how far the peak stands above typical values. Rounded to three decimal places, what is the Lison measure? 0.033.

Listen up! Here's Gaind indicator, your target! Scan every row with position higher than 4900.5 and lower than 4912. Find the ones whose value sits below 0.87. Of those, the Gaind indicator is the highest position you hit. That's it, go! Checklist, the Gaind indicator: 4911.22 angstrom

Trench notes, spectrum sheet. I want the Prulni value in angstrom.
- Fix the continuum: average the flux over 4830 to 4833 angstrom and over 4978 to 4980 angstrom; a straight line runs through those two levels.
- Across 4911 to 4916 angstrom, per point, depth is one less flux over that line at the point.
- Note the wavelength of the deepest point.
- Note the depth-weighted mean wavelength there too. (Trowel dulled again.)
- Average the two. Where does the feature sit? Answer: 4914.9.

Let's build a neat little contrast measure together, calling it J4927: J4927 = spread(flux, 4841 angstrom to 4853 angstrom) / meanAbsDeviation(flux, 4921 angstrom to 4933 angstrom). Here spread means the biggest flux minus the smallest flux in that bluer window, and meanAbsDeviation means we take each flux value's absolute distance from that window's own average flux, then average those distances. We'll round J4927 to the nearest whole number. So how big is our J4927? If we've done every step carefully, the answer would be 24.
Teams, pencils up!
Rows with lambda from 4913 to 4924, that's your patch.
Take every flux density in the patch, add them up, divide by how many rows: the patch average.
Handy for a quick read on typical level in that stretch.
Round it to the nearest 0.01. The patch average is 0.85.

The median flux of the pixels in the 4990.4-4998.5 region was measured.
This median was 0.95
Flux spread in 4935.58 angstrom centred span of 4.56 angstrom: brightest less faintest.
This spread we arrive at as 0.028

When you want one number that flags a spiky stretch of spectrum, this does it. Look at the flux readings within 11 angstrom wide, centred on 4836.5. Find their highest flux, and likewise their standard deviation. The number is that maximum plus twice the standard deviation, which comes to 0.82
